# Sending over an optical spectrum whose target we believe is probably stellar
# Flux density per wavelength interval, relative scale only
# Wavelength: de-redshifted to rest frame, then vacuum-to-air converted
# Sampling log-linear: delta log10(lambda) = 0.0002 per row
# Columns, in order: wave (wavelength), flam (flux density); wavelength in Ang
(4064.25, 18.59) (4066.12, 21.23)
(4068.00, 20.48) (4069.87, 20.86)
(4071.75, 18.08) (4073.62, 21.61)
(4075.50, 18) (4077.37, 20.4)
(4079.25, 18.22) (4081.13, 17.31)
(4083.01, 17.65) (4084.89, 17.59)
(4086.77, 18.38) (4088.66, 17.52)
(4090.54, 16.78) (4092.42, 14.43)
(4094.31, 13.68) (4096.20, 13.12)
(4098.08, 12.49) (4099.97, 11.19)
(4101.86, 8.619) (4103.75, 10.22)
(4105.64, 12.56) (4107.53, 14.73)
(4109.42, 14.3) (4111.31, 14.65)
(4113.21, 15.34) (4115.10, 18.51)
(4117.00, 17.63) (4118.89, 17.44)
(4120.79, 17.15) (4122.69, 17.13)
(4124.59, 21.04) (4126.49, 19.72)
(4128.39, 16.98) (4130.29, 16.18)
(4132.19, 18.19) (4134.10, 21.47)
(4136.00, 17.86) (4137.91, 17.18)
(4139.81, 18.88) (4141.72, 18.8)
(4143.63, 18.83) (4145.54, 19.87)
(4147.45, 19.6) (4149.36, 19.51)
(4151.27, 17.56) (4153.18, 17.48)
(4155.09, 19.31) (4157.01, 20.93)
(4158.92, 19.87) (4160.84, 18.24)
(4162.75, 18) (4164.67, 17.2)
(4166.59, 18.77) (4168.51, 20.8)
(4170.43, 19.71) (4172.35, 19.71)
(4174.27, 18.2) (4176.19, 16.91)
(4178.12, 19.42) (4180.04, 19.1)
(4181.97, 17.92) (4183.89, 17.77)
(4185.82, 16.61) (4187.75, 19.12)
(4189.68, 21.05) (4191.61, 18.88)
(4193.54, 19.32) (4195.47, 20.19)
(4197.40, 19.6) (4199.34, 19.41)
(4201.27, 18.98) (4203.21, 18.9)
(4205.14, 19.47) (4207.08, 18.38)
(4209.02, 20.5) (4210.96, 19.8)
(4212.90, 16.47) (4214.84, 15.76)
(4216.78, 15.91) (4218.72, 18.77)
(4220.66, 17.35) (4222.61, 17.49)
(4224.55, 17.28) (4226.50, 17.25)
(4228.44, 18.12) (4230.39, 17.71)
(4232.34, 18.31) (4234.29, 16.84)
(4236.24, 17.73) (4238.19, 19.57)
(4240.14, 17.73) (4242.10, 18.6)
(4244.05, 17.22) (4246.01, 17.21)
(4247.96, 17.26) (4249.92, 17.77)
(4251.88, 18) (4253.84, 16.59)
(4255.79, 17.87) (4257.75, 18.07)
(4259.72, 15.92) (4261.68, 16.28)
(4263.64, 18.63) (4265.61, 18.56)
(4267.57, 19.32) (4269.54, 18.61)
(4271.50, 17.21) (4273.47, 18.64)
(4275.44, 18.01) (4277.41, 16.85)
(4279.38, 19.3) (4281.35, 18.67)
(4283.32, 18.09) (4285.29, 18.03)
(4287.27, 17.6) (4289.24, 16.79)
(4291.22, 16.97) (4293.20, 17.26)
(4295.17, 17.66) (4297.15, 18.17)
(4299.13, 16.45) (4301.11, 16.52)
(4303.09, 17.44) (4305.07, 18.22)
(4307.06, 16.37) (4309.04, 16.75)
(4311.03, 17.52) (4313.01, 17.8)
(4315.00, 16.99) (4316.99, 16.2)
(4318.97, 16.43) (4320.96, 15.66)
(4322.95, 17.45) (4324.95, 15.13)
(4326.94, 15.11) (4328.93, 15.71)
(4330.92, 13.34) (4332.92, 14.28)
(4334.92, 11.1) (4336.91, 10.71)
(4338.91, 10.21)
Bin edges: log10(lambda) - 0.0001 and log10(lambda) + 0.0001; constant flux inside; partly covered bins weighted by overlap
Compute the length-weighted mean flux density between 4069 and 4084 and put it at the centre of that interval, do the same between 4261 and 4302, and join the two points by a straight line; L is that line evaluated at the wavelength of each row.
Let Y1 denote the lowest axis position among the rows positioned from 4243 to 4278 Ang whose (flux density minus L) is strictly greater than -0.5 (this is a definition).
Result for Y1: 4249.92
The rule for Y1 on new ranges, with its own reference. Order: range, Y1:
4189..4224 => 4189.68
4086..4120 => 4115.10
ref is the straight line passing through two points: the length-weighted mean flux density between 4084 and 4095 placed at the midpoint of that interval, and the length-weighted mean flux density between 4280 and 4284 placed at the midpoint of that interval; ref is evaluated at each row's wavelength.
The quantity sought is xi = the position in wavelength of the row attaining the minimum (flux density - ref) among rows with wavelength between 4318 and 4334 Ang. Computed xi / 4330.92 Ang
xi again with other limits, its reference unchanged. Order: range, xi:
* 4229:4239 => 4234.29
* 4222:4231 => 4226.50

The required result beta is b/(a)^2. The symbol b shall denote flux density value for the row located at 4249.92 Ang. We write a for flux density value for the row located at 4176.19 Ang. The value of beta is 0.0621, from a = 16.91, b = 17.77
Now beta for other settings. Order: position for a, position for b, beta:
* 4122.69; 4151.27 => 0.0598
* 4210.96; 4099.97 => 0.0285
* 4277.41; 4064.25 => 0.0655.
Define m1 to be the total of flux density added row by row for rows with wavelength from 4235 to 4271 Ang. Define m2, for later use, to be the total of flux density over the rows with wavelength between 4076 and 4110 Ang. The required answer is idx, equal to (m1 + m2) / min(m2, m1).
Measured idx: 2.19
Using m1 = 321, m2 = 269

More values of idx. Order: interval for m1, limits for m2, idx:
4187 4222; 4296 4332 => 2.14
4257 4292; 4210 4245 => 2.01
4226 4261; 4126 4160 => 2.06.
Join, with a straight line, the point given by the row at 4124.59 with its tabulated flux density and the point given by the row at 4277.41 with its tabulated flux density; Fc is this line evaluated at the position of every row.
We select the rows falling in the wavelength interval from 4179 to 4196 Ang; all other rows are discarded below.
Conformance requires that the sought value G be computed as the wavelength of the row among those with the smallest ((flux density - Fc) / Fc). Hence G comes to 4185.82 Ang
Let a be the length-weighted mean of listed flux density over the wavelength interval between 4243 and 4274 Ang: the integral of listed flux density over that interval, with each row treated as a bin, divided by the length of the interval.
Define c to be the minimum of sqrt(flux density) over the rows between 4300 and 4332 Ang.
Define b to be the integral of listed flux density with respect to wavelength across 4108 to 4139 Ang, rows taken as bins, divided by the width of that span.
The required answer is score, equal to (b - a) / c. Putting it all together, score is 0.0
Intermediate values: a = 17.7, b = 17.5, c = 3.7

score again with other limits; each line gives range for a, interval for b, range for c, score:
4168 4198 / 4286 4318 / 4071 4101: -0.5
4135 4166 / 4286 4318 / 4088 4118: -0.5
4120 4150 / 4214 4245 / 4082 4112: -0.4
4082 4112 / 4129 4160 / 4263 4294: 1.1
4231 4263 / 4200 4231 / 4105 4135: 0.1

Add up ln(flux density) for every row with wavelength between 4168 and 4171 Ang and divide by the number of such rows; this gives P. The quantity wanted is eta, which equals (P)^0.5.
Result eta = 1.73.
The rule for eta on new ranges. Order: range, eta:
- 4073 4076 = 1.73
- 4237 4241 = 1.71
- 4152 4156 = 1.71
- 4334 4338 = 1.55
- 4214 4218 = 1.66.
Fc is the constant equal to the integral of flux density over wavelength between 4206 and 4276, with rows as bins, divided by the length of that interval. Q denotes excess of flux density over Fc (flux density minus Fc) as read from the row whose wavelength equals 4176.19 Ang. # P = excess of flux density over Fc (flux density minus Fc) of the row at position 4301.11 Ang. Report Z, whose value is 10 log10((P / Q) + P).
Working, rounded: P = -1.3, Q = -1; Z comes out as -8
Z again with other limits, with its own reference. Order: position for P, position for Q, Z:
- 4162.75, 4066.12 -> -6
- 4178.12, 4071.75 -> 9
